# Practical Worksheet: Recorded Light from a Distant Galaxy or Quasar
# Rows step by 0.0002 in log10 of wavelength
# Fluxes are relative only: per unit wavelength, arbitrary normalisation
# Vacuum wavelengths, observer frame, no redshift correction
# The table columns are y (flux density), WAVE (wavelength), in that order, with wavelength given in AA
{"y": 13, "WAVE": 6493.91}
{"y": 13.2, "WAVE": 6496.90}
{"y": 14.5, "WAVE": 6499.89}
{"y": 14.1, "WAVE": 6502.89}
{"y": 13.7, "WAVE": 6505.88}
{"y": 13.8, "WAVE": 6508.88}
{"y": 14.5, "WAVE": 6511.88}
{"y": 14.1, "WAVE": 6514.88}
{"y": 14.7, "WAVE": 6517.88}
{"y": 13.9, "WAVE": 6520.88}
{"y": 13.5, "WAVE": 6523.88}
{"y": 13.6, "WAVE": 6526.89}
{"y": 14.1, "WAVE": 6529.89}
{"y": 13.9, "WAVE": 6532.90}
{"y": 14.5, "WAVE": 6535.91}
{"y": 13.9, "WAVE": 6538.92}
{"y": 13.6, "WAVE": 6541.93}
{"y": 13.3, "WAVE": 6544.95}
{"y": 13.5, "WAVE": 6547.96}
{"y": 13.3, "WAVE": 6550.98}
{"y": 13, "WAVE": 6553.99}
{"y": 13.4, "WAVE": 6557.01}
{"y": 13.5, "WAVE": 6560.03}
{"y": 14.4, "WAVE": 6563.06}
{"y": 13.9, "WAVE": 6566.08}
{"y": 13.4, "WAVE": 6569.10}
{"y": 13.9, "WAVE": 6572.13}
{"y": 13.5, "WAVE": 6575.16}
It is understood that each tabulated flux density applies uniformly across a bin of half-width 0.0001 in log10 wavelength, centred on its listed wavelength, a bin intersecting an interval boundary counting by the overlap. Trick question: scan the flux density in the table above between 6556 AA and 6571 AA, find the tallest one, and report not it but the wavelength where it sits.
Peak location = 6563.06 AA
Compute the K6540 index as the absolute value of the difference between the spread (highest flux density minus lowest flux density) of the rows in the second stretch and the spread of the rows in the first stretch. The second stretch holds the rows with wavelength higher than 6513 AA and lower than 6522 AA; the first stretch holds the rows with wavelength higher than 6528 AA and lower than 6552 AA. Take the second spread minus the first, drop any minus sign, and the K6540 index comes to 0.40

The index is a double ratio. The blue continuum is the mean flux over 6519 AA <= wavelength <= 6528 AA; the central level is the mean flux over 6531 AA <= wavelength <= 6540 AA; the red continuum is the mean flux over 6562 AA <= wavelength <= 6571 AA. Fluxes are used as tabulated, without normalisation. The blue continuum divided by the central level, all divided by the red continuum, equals 0.070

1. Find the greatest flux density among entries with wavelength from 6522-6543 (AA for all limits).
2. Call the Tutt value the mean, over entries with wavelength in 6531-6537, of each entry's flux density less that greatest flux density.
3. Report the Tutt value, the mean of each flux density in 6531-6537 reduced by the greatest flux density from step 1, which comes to -0.3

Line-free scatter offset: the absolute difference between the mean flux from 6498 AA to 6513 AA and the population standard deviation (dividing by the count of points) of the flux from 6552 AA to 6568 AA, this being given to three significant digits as 13.6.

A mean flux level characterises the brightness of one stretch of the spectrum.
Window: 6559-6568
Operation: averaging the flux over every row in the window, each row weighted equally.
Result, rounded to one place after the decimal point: 13.9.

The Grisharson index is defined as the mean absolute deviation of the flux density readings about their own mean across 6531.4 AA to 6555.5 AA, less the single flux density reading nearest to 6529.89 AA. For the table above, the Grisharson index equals -13.7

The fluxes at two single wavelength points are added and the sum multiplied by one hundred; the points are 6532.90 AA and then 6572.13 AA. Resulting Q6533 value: 2780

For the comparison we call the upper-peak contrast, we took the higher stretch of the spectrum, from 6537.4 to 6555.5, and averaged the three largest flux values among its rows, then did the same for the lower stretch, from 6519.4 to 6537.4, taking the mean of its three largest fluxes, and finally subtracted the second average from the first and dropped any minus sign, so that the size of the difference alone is 0.50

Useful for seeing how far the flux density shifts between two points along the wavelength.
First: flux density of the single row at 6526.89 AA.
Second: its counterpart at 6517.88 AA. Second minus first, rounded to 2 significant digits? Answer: 1.1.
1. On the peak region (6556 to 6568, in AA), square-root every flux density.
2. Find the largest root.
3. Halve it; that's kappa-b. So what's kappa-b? 1.90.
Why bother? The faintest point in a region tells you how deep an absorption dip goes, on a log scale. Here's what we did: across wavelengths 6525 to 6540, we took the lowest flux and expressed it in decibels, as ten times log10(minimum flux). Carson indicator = 11.3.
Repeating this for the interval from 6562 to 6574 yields 11.3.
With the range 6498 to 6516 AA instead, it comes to 11.4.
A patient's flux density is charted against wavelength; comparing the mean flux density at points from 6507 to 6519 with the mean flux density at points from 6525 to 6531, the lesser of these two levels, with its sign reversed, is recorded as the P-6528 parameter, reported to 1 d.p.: -13.8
